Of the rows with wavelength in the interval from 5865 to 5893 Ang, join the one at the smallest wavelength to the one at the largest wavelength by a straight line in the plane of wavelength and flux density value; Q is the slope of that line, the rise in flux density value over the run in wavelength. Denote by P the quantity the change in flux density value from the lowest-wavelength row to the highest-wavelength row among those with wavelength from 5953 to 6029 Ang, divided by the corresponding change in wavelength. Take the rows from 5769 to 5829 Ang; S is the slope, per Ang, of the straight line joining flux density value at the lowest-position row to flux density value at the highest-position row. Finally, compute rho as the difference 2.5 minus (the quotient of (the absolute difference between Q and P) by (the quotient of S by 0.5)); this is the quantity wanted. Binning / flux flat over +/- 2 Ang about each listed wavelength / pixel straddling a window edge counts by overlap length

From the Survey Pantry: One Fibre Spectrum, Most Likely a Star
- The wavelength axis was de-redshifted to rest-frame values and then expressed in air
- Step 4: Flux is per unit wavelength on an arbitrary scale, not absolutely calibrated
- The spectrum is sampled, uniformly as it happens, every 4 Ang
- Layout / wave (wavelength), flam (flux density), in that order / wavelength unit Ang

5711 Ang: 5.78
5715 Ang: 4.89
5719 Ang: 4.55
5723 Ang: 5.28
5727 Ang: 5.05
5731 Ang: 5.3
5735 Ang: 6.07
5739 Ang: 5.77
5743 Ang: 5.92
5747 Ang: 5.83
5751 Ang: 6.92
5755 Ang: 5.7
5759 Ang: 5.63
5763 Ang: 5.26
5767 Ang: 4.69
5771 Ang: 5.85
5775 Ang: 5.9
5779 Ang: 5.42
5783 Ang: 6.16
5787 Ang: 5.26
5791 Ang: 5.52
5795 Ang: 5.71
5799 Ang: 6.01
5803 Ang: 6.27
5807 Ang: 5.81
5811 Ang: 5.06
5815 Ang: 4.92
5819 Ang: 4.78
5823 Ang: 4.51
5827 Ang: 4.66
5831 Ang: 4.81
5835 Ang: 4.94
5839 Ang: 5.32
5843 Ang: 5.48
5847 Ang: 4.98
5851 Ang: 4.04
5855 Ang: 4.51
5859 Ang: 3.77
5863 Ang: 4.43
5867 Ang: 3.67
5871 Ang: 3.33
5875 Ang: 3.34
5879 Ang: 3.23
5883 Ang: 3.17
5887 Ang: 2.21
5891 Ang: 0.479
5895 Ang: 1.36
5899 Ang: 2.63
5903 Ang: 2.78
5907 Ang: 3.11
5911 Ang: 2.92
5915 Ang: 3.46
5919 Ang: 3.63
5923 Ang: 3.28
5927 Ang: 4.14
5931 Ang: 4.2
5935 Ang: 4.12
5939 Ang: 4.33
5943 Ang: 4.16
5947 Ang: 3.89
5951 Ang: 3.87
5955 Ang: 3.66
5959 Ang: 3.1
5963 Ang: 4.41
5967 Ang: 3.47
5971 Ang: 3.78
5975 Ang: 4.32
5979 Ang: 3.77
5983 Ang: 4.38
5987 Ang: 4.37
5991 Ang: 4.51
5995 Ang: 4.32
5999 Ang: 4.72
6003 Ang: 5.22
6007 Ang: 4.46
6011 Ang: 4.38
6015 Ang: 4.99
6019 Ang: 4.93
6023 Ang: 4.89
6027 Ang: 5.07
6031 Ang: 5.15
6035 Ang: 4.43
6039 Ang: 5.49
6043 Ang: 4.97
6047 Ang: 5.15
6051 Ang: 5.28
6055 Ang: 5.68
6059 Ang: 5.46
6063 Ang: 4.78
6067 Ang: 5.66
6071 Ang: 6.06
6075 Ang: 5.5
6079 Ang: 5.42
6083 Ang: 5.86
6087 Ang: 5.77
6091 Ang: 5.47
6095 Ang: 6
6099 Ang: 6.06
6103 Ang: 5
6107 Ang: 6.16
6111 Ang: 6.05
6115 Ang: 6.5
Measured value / 6.1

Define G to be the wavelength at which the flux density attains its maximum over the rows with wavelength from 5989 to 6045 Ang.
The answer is 6039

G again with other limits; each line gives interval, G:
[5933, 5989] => 5963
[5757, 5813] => 5803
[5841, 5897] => 5843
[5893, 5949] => 5939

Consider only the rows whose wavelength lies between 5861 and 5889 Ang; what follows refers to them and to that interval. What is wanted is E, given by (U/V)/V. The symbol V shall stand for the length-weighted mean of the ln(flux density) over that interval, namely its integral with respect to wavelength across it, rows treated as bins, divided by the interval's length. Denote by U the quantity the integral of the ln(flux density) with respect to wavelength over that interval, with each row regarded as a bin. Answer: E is 24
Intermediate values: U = 33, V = 1.2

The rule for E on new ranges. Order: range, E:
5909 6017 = 77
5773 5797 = 14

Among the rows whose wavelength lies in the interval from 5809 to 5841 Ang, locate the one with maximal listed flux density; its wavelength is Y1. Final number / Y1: 5839 Ang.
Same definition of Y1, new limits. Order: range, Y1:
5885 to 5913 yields 5907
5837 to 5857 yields 5843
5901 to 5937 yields 5931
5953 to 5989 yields 5963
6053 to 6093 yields 6071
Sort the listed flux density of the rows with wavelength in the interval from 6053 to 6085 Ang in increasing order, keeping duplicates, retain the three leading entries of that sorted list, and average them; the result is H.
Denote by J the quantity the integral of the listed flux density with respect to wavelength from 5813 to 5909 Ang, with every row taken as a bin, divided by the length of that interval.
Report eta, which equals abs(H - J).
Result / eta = 1.5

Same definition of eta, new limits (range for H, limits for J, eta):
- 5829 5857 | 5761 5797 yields 1.1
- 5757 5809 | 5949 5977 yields 1.3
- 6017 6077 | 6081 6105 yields 1.0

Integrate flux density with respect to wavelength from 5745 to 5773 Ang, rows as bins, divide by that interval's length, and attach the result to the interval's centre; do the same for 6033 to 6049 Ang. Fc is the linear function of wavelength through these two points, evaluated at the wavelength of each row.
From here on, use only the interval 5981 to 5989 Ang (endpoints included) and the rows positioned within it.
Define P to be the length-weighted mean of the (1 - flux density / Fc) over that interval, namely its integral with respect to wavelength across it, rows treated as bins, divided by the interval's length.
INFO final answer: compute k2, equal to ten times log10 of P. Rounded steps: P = 0.15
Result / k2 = -8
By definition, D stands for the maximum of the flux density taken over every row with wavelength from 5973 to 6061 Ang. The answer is 5.68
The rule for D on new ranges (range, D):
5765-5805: 6.27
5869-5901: 3.34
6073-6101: 6.06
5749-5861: 6.92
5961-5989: 4.41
